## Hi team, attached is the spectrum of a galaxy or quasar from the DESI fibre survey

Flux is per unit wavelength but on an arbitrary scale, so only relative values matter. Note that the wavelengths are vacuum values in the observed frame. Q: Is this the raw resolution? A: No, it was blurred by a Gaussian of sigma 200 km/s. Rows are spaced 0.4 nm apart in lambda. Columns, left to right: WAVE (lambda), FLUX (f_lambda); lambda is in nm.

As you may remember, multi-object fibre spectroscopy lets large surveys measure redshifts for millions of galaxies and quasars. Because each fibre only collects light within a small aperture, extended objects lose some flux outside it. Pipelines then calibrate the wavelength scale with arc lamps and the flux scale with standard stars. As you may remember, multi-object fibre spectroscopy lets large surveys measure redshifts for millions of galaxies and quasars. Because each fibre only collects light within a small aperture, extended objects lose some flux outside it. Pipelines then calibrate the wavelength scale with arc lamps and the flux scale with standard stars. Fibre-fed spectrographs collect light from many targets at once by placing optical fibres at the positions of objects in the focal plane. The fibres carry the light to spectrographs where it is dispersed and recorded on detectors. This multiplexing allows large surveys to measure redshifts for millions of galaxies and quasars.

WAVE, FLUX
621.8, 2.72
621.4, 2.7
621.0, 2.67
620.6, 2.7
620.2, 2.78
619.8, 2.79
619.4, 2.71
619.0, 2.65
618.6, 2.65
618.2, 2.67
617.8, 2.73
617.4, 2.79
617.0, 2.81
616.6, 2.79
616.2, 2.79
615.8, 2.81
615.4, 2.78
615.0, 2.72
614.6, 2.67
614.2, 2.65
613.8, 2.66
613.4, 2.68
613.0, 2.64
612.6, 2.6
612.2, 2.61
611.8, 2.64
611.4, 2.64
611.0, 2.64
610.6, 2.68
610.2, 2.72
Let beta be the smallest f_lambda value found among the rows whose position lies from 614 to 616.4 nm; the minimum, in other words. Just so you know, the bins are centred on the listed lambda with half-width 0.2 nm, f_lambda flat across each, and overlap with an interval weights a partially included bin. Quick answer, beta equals 2.65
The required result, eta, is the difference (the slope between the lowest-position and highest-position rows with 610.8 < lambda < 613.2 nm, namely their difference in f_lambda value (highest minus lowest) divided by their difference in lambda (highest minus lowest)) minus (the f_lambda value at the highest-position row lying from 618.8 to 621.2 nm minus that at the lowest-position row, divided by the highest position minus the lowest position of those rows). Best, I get -0.01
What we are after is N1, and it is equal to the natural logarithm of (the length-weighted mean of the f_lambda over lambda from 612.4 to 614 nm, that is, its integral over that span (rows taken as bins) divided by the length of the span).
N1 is 0.97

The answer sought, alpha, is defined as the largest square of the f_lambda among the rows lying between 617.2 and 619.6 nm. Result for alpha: 7.78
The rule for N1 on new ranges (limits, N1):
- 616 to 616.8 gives 1.03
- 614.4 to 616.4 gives 1.01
